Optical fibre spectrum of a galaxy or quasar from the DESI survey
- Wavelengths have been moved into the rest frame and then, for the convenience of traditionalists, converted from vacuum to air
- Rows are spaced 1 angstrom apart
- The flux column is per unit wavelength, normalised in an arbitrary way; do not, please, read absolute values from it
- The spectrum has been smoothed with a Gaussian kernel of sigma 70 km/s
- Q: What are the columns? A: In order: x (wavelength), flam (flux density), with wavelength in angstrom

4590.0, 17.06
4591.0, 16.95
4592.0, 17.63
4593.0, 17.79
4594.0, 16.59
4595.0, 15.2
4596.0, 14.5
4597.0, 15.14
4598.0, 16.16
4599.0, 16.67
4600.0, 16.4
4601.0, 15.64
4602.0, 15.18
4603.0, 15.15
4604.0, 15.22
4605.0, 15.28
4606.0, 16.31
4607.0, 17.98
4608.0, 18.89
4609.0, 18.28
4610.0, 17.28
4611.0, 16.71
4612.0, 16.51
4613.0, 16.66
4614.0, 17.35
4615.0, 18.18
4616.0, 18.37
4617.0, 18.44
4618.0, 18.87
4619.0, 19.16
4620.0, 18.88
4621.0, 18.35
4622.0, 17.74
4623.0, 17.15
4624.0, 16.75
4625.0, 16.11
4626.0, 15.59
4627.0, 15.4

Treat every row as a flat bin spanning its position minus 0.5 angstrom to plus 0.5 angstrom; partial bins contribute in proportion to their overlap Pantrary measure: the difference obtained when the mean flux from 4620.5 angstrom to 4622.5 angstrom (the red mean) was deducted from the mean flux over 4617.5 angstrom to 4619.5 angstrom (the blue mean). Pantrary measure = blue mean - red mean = 1.0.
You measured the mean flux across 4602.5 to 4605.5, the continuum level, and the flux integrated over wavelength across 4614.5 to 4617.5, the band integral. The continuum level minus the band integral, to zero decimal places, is -40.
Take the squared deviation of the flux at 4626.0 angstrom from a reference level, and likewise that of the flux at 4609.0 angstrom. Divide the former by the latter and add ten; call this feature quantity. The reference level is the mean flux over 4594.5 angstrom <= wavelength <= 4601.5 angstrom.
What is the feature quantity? 10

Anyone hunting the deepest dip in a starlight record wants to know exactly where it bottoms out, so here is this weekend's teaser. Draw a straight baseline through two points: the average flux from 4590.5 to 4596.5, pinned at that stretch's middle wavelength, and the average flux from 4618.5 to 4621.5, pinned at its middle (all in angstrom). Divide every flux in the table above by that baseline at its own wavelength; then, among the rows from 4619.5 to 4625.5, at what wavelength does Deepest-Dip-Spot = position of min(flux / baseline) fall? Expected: 4625.0 angstrom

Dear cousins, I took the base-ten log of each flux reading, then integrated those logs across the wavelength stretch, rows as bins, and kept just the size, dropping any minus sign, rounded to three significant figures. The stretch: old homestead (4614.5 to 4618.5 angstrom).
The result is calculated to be 5.07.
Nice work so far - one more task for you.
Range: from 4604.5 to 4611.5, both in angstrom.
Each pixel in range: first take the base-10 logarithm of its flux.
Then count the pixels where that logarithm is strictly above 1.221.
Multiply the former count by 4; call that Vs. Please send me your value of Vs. 20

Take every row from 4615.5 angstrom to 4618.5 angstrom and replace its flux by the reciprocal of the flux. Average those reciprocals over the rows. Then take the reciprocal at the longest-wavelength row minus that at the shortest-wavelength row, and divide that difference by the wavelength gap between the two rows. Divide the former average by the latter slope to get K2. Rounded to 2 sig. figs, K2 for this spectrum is -75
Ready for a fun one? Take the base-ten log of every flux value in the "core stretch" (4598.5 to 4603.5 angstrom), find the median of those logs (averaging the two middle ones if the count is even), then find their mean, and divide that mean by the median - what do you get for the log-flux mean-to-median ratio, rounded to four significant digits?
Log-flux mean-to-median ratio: 1.004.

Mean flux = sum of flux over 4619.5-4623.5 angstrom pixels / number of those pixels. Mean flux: 18.0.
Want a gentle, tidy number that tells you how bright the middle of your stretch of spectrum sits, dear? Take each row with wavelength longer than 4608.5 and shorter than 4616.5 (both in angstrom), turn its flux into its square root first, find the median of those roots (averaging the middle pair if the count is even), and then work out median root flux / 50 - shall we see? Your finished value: 0.083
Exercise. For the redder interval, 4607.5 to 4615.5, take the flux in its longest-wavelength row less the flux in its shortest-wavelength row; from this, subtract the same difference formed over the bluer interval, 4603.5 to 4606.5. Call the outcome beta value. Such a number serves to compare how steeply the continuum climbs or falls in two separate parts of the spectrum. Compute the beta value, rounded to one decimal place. -1.8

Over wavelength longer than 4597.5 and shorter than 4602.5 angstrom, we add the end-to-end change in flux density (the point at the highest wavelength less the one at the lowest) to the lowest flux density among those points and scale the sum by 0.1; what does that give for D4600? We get 1.42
